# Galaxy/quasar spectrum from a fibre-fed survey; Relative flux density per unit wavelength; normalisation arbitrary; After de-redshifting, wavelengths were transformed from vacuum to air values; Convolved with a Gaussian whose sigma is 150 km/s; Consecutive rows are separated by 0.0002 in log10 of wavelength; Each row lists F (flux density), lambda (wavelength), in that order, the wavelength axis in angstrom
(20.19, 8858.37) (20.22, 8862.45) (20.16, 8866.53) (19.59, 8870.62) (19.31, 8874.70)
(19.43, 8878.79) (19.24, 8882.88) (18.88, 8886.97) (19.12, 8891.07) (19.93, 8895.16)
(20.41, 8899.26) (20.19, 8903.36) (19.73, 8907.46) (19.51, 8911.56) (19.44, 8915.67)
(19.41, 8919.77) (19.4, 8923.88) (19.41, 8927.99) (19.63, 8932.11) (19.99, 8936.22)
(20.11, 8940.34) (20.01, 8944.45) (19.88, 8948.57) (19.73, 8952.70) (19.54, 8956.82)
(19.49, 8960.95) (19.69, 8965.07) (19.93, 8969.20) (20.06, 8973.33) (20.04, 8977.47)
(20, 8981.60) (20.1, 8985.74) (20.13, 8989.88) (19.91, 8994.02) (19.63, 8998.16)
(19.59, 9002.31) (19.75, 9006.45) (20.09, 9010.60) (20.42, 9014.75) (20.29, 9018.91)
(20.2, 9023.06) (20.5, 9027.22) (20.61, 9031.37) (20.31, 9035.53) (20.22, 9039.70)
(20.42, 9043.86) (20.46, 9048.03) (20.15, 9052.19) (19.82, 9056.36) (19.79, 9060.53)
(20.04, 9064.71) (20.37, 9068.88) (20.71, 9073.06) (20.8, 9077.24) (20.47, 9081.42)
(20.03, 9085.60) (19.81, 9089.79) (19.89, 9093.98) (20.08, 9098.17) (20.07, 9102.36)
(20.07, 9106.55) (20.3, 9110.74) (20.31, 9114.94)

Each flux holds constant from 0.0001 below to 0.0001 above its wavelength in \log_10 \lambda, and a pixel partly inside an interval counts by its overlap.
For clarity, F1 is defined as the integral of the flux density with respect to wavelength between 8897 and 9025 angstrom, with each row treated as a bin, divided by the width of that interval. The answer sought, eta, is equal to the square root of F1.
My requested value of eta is 4.46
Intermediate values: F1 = 19.9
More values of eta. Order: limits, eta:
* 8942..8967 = 4.44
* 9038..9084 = 4.51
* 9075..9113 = 4.49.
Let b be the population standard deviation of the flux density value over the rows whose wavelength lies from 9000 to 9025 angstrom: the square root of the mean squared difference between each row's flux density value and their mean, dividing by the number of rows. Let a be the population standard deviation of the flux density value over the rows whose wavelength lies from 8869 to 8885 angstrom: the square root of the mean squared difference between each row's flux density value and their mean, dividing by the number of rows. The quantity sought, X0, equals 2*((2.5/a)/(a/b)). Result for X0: 84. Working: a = 0.13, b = 0.29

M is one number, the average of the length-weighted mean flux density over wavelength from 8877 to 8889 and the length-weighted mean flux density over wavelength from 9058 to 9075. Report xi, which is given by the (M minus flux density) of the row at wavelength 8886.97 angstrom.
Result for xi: 0.82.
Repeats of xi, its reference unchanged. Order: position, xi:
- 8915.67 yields 0.26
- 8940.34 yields -0.41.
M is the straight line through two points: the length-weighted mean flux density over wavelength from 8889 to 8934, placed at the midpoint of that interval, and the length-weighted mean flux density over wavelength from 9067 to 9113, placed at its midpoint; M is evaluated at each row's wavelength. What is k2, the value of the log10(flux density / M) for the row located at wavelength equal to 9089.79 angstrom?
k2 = -0.009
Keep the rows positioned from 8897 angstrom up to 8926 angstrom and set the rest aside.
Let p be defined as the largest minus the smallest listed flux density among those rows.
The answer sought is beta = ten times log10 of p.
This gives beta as 0.0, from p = 1.01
